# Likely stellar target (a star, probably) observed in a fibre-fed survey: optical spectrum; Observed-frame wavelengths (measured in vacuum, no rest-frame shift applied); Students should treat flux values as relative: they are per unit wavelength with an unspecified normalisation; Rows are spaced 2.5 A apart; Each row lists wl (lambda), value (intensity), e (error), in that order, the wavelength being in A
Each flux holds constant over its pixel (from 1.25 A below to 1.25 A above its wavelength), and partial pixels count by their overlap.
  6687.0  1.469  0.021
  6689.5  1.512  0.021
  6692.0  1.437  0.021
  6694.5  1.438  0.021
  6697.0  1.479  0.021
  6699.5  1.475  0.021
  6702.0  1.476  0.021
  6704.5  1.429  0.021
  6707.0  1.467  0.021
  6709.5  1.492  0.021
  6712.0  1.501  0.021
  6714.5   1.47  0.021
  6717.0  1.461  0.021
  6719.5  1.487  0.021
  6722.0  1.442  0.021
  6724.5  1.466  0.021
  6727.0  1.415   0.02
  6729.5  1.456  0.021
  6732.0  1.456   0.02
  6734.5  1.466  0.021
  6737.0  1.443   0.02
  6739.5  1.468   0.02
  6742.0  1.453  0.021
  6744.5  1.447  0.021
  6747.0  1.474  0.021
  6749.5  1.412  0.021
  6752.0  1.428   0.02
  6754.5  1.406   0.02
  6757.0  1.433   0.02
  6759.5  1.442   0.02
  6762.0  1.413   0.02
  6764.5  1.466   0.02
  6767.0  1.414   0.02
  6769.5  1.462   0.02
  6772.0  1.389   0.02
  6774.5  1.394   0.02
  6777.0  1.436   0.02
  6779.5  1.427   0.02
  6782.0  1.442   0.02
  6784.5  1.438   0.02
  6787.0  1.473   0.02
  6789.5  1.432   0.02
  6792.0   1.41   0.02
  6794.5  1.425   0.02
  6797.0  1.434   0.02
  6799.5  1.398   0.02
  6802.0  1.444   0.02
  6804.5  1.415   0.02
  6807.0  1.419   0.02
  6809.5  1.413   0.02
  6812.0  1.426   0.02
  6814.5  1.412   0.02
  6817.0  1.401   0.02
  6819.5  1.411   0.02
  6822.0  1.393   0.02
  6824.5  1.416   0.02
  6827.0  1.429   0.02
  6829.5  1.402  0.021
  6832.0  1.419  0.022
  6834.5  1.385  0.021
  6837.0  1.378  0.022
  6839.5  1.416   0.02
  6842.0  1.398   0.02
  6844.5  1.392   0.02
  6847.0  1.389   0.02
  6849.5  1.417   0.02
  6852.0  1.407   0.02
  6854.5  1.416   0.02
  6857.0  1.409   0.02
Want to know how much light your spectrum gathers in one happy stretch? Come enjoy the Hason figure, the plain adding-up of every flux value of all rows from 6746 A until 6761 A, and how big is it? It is 9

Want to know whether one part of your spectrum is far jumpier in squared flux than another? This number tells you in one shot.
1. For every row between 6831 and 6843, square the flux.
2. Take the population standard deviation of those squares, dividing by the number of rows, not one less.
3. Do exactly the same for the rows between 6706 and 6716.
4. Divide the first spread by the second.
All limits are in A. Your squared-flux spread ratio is 1.1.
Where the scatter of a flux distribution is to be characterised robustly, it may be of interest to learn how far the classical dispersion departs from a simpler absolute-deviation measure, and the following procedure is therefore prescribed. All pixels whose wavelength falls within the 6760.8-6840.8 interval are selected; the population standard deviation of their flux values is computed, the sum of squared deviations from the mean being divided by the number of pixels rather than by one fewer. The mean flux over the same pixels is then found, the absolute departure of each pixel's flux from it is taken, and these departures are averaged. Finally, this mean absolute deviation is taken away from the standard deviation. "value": 0.0049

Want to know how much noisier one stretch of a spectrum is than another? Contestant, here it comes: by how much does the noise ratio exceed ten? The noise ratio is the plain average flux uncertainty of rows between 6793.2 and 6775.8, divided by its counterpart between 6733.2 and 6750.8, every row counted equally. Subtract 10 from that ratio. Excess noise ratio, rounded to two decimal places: -9.03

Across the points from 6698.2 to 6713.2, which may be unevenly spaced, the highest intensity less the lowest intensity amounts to 0.072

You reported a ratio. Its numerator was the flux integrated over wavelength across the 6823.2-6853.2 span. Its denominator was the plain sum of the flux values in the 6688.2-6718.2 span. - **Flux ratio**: 2.39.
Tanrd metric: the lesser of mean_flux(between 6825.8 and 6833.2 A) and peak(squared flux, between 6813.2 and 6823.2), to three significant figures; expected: 1.42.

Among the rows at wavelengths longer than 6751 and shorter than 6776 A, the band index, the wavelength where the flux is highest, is 6764.5 A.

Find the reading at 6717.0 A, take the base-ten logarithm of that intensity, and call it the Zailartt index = 0.165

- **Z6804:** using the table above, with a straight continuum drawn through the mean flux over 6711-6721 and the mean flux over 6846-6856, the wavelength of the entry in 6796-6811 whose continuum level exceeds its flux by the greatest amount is 6799.5 A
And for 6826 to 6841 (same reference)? 6837.0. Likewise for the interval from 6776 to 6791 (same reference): 6779.5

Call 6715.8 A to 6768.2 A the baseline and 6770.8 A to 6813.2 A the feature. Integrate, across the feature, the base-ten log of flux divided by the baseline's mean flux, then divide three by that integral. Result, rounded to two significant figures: -11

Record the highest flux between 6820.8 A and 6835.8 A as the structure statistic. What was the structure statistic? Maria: 1.429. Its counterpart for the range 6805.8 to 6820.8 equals 1.426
